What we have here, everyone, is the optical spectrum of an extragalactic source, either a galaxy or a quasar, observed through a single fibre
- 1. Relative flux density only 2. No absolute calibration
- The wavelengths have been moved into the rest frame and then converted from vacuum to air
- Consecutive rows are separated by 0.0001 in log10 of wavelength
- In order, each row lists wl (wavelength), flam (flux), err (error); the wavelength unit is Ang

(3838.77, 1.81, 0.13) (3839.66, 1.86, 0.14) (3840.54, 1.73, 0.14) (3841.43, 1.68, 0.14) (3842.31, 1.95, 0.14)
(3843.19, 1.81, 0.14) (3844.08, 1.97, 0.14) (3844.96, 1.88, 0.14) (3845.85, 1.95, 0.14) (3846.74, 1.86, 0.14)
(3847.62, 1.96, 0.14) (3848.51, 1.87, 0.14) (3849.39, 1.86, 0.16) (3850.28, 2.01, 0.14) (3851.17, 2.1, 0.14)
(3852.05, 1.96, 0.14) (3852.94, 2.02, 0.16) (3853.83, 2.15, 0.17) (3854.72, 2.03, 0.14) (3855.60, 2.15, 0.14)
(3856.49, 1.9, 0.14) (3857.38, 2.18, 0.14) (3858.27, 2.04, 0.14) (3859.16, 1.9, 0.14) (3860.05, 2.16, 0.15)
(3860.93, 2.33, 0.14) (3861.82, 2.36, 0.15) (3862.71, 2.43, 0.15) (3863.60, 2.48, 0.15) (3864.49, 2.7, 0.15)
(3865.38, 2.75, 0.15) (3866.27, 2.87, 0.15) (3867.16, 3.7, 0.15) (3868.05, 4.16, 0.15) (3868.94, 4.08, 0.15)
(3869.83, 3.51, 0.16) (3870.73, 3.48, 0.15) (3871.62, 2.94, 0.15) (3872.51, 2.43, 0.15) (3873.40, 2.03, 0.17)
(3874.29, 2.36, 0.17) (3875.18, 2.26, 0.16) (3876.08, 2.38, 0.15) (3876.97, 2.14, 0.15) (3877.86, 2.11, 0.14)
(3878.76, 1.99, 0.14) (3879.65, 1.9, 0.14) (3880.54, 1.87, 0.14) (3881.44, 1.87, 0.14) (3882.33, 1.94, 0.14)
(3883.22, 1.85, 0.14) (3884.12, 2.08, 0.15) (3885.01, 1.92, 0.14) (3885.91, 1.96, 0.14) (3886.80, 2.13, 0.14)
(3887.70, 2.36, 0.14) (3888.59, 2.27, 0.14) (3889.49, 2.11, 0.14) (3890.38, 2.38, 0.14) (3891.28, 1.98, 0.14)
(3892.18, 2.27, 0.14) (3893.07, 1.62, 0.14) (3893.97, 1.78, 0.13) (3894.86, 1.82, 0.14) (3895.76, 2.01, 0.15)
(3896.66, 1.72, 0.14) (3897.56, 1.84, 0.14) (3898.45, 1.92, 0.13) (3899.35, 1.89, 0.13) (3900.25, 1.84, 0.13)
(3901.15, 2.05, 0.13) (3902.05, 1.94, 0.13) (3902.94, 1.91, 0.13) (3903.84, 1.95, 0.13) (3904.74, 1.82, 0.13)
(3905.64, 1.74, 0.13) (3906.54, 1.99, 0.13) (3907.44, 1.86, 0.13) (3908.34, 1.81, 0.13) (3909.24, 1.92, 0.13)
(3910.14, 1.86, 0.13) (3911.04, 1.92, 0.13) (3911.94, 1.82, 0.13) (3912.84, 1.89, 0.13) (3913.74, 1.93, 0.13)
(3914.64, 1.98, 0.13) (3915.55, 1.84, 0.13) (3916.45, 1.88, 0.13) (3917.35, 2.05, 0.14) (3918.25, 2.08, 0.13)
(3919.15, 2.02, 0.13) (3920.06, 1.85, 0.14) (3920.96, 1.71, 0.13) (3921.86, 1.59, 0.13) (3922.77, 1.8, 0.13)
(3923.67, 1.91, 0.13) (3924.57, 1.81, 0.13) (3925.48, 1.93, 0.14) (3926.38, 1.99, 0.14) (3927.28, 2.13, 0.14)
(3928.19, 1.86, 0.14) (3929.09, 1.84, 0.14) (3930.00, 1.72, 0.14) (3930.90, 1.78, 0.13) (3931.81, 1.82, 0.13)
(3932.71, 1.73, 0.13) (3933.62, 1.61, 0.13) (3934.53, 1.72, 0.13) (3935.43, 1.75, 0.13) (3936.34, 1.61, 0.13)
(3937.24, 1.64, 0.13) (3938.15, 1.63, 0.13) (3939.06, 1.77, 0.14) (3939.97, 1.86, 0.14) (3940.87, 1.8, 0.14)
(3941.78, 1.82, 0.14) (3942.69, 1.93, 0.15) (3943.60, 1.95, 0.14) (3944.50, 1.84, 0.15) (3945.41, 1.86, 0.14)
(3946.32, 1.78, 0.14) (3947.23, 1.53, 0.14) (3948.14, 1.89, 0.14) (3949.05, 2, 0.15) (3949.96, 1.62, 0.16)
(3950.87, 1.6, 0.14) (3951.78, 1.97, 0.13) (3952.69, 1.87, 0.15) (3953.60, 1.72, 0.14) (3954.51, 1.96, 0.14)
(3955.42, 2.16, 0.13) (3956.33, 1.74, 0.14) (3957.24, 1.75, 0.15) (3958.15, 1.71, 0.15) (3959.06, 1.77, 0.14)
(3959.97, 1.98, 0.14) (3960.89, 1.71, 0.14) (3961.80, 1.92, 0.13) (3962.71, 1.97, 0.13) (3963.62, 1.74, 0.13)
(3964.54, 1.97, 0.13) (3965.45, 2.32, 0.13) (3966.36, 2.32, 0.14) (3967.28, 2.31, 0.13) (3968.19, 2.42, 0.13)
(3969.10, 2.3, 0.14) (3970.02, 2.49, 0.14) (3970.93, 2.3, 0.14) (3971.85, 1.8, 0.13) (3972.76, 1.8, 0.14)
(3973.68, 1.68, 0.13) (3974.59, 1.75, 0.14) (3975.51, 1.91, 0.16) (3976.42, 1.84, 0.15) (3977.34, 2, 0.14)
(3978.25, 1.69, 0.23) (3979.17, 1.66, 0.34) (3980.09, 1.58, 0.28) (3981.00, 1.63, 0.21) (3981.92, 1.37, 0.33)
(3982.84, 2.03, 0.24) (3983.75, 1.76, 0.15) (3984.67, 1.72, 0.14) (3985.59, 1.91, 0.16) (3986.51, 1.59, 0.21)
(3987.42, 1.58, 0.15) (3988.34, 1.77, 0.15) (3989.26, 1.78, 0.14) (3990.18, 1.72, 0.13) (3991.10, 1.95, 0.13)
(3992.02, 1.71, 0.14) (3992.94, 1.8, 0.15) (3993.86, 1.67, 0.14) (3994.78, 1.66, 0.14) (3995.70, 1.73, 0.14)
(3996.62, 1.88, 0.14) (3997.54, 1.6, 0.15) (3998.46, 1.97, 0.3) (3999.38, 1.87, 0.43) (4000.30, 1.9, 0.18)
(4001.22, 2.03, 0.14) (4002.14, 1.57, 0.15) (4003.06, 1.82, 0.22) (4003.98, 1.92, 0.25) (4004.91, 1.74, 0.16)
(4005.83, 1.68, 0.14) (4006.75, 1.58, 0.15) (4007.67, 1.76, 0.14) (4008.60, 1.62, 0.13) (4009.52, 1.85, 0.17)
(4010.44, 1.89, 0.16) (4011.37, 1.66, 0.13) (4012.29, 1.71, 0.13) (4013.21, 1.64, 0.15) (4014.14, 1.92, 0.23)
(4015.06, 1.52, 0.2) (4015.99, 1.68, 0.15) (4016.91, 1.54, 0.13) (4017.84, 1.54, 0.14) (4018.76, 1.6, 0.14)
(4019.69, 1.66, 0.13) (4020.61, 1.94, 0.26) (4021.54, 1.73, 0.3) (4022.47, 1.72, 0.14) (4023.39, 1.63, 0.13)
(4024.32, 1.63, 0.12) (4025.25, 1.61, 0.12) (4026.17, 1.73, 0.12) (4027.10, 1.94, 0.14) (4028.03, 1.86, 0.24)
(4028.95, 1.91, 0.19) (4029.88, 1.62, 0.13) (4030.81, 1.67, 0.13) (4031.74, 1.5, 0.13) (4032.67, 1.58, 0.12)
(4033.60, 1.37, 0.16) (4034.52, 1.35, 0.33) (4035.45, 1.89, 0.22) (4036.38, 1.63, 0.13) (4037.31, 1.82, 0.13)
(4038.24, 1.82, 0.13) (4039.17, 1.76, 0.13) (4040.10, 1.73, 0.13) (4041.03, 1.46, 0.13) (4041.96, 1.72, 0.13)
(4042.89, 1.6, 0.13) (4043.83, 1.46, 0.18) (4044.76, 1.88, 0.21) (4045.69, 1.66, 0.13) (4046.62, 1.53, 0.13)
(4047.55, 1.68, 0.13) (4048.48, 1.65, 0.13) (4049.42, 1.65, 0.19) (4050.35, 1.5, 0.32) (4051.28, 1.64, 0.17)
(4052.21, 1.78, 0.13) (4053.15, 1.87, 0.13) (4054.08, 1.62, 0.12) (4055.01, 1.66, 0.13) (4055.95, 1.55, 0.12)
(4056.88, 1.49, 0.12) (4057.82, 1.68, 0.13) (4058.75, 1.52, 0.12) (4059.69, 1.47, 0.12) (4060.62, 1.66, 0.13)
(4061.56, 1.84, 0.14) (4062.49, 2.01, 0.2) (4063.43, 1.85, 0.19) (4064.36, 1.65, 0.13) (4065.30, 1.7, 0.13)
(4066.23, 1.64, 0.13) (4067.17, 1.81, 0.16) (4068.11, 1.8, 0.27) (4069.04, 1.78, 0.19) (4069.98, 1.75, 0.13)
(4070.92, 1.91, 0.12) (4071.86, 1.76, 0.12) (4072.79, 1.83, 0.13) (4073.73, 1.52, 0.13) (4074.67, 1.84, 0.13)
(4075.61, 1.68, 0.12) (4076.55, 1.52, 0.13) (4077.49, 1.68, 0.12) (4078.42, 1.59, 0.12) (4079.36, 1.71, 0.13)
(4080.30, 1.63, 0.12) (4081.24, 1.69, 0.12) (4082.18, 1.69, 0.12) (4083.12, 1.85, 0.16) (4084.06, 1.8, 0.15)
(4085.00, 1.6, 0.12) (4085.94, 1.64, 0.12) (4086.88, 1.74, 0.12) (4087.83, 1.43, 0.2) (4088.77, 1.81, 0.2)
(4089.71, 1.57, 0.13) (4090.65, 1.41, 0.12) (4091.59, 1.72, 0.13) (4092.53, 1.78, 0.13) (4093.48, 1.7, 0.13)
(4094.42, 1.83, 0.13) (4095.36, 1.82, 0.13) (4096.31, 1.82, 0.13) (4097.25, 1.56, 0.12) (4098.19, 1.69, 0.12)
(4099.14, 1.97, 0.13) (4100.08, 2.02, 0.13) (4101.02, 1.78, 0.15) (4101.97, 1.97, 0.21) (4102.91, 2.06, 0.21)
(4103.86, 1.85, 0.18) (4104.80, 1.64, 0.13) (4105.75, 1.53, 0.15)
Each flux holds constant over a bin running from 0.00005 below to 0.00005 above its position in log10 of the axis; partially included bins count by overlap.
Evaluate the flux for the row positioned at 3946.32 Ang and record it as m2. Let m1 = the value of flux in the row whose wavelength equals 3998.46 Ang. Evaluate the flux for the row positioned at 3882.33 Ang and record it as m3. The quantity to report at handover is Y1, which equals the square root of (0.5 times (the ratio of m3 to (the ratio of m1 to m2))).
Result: 0.94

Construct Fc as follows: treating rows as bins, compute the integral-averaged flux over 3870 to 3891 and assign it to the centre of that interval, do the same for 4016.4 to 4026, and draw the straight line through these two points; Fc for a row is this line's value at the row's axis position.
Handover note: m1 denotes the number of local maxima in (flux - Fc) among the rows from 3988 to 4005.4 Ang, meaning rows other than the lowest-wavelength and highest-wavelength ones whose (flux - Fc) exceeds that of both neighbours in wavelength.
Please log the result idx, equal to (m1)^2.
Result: 49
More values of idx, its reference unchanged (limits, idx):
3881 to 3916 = 169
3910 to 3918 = 4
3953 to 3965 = 16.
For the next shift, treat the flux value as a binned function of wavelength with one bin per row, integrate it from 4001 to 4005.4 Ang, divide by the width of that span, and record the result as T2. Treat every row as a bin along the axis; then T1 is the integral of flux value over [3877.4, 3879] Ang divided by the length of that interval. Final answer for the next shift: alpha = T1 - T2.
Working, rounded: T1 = 2.05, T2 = 1.80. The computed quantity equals 0.25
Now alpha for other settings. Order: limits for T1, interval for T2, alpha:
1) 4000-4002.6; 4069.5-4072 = 0.02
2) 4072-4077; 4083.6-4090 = 0.03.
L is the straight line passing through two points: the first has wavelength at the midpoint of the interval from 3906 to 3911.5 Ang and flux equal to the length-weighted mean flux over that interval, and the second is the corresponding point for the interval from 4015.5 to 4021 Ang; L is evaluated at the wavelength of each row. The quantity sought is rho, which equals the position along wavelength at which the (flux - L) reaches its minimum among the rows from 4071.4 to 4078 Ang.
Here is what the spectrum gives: 4073.73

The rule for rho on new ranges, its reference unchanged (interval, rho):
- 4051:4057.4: 4056.88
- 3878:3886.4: 3883.22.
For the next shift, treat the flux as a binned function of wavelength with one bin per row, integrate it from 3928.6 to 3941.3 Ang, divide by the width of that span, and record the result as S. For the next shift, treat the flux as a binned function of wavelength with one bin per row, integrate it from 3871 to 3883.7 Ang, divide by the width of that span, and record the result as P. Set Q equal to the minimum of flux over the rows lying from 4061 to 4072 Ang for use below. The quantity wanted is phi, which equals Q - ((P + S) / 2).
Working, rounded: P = 2.17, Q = 1.64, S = 1.74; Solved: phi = -0.3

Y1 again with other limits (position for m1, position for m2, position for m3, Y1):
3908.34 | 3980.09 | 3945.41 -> 0.90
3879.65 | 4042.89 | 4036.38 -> 0.83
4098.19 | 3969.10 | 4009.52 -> 1.12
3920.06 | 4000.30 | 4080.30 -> 0.91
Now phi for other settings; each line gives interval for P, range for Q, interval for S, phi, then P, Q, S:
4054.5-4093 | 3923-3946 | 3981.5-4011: -0.1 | 1.69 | 1.61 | 1.76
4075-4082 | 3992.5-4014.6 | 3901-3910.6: -0.2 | 1.65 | 1.57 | 1.89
